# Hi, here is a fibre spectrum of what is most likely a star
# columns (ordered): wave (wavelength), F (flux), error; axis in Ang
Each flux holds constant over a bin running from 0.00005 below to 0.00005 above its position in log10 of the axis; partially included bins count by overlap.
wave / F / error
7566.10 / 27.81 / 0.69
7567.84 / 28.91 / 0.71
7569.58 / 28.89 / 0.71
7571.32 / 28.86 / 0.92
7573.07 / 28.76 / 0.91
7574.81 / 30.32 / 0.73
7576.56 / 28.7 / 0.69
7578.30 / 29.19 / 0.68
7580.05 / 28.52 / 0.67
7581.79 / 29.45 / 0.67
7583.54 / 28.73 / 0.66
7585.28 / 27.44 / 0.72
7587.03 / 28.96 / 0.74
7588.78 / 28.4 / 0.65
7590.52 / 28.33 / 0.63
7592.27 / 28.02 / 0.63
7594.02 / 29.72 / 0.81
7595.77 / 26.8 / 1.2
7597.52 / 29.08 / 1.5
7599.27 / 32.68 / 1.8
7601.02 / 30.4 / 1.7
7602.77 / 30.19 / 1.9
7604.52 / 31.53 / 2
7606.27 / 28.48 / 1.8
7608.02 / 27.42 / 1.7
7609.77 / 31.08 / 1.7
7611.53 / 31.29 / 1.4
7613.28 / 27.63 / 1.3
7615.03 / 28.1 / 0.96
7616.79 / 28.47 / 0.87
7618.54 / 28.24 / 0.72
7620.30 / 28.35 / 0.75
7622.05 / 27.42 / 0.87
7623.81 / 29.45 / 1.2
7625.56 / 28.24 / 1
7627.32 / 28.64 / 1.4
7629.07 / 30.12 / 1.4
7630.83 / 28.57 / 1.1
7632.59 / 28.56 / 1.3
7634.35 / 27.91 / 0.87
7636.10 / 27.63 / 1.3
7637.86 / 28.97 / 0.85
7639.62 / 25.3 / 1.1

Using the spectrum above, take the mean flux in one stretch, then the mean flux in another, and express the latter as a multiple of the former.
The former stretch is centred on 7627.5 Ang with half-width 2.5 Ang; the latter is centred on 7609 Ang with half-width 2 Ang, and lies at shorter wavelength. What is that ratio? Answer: 1.01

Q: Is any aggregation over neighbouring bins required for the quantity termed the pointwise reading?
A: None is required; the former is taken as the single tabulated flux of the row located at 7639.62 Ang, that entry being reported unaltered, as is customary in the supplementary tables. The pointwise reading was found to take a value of 25.3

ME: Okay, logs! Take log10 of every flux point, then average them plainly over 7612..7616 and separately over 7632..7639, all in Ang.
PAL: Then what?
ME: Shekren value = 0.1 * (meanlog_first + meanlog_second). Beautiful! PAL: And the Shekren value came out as 0.290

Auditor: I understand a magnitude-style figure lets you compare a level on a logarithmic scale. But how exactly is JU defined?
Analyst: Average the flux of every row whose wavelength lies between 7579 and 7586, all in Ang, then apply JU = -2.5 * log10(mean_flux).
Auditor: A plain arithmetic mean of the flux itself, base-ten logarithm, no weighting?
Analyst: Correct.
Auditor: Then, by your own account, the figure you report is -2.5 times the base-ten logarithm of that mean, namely -3.64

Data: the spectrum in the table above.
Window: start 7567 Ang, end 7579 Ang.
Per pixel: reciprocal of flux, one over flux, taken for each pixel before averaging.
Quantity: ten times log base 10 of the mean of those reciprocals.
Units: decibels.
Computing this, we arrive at -14.6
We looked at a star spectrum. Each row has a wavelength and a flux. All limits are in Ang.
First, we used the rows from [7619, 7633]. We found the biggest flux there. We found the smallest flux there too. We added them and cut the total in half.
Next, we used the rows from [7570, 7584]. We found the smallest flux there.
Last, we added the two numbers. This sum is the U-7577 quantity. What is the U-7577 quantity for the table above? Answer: 57.3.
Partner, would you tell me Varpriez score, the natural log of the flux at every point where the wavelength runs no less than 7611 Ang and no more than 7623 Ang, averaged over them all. 3.35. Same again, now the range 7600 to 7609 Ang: 3.39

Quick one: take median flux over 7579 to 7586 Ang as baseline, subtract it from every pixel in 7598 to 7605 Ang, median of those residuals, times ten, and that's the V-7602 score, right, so 23.4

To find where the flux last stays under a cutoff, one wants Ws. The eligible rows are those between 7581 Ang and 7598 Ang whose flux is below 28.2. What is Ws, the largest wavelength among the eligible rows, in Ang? 7595.77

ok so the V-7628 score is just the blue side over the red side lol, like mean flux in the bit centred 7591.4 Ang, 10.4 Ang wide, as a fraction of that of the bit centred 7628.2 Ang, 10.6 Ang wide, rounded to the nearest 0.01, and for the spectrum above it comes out 0.98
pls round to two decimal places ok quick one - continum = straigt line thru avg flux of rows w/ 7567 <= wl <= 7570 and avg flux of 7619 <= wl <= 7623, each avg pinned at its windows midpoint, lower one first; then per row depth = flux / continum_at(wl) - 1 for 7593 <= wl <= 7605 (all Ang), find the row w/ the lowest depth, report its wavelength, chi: 7595.77 Ang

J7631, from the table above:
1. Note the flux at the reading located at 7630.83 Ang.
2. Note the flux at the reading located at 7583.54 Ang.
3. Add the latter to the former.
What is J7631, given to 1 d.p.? 57.3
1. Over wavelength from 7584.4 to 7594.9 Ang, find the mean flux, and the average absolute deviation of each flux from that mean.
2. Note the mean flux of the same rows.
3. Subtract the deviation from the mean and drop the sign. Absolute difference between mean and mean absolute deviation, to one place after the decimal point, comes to 27.9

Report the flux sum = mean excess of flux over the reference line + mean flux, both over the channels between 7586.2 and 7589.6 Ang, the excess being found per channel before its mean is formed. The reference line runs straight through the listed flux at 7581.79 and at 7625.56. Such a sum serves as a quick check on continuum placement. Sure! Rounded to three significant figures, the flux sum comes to 28.1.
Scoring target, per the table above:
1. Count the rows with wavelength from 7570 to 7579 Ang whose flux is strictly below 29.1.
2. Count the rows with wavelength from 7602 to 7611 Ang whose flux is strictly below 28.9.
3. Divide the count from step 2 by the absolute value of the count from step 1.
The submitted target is 0.67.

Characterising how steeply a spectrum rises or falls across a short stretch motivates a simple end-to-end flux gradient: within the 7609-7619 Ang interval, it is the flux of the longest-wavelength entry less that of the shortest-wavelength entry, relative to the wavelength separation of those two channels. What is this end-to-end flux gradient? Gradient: -0.32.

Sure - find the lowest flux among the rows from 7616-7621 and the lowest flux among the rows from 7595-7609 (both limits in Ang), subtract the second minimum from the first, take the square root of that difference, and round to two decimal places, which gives 1.20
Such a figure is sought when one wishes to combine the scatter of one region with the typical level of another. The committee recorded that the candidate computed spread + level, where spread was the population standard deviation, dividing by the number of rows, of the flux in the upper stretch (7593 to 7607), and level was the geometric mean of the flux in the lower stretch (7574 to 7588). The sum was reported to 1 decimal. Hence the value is 30.6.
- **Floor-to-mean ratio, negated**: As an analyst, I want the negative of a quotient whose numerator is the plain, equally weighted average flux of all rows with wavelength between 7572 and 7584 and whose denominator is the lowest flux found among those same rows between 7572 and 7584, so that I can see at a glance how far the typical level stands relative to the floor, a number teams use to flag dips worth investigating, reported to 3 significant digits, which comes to -1.02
